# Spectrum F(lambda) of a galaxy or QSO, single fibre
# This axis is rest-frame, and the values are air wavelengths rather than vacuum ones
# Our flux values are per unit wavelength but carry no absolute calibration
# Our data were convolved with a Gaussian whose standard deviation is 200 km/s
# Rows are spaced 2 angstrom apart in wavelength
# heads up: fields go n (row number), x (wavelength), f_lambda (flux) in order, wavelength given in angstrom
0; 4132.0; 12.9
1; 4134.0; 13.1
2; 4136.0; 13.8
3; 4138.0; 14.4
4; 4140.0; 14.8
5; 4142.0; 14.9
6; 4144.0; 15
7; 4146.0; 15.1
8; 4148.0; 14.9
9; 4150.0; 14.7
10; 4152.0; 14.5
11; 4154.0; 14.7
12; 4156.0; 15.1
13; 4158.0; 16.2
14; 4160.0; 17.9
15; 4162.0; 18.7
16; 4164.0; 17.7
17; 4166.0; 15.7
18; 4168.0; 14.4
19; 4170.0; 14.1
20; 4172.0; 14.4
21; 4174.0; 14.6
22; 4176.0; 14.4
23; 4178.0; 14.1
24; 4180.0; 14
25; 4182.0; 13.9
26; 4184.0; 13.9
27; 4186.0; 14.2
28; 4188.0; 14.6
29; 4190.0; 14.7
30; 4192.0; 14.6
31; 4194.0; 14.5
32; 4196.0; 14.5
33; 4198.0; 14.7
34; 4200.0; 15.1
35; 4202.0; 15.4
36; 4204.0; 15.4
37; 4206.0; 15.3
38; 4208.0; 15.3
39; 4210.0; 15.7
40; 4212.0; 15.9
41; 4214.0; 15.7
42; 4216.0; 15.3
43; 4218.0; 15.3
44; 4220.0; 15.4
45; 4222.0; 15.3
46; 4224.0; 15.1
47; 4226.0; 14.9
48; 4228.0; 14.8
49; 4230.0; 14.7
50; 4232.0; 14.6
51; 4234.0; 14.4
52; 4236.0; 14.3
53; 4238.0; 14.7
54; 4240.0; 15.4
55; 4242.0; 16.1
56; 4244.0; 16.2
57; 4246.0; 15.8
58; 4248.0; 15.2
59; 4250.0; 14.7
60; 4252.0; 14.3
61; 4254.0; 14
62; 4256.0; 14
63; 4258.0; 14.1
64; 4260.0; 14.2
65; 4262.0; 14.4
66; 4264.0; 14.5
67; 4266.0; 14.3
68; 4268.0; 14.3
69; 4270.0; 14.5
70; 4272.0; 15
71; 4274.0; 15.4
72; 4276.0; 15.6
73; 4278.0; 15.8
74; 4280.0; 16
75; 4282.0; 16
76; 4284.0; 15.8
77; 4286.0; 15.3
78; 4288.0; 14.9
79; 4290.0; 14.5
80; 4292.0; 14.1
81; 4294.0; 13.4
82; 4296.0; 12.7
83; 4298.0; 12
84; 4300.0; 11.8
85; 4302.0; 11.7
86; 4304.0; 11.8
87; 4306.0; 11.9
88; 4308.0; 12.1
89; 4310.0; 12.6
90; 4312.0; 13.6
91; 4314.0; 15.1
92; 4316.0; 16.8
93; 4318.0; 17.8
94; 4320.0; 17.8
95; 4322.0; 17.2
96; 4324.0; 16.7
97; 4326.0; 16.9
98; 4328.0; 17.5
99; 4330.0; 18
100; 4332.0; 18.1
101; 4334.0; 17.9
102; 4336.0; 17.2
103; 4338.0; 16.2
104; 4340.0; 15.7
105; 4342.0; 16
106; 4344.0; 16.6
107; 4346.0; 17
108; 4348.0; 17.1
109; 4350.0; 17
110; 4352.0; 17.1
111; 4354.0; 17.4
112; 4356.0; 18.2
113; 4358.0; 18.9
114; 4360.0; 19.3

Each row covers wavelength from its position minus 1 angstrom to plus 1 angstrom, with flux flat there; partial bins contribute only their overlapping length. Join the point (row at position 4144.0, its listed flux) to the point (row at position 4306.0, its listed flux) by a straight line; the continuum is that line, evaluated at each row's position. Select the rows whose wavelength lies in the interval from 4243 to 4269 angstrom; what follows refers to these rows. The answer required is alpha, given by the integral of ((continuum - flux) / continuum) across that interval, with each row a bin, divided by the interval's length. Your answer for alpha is -0.14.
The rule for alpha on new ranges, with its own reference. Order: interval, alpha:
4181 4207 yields -0.05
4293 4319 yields -0.12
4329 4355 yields -0.52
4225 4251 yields -0.14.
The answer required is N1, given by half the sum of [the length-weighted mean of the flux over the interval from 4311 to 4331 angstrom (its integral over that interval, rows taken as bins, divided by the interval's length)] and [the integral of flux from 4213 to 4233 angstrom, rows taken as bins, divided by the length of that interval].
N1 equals 15.9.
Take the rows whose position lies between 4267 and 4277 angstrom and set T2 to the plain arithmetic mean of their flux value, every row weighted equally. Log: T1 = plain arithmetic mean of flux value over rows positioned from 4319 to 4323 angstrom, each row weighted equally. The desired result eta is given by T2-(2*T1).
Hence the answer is -20.0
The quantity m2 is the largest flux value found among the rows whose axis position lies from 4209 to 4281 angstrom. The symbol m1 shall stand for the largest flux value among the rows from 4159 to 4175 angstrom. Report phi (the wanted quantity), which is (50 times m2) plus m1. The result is 829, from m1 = 18.7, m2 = 16.2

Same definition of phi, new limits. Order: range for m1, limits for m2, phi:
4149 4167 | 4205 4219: 814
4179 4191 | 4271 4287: 815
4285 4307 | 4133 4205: 950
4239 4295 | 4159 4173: 951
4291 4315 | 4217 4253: 825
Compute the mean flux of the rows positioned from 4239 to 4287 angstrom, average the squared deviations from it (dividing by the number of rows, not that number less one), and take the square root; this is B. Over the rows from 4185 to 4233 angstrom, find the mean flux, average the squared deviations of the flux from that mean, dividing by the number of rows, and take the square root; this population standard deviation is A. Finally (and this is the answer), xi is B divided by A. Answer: 1.7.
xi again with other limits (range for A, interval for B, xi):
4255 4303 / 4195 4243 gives 0.4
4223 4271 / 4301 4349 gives 3.6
